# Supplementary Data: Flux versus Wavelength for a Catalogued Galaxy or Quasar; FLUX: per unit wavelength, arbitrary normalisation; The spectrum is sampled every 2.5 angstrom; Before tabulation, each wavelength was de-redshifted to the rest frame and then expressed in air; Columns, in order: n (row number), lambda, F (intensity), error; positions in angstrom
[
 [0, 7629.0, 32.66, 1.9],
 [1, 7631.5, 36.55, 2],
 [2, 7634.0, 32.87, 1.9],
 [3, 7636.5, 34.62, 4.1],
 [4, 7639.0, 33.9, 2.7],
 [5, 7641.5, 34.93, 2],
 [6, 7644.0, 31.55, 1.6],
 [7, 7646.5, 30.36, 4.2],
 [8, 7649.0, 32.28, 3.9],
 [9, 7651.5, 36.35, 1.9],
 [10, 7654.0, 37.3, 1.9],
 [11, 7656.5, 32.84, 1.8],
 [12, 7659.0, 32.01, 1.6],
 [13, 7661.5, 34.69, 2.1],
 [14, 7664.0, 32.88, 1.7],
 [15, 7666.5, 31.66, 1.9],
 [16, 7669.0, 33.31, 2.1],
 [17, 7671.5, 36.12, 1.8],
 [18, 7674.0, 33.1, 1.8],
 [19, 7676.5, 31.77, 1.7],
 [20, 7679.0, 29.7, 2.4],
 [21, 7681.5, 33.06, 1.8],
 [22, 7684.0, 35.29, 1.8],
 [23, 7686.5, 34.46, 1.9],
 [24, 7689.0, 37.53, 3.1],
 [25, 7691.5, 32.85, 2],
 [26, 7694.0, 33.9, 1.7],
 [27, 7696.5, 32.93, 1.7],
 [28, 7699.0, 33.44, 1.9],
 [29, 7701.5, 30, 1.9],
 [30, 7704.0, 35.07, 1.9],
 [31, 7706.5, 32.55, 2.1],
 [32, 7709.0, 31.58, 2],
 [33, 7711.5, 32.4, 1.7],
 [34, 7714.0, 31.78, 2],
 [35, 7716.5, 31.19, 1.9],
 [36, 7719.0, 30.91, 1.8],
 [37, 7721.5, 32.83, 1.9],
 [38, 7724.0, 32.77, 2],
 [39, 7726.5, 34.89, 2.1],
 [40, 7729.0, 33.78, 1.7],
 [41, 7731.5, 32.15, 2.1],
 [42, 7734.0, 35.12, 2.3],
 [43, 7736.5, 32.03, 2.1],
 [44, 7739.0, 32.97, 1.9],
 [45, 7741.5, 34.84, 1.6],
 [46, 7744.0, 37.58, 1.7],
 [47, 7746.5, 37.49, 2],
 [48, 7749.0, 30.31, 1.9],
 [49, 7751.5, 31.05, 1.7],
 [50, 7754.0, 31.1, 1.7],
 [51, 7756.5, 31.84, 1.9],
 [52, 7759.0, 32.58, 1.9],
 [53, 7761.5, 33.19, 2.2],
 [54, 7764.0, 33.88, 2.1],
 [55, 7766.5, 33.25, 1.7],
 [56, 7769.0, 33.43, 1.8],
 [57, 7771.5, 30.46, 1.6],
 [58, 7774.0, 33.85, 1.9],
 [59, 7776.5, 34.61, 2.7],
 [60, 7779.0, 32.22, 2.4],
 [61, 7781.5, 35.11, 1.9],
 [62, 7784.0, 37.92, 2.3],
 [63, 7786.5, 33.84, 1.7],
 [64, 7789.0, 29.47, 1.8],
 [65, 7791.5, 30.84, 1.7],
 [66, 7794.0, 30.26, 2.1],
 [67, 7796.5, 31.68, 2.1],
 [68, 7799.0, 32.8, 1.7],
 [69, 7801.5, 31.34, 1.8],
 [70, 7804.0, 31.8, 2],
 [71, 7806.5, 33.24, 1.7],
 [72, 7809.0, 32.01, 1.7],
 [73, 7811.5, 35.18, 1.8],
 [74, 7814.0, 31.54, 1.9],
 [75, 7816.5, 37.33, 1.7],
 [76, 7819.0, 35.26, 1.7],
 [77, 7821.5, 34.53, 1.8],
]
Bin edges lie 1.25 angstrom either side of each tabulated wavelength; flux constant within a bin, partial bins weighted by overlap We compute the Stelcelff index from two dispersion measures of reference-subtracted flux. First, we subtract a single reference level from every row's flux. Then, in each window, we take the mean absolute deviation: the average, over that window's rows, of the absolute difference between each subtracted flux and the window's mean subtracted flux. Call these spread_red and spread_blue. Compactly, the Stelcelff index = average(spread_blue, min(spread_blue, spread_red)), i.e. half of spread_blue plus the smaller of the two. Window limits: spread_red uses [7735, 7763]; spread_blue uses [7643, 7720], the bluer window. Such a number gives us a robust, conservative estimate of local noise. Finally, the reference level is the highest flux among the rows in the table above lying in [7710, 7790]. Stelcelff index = 1.54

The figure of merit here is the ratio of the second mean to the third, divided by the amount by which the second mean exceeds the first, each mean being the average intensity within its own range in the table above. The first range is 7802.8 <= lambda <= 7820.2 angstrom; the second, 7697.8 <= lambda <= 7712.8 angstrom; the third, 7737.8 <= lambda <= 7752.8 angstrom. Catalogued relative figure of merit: -1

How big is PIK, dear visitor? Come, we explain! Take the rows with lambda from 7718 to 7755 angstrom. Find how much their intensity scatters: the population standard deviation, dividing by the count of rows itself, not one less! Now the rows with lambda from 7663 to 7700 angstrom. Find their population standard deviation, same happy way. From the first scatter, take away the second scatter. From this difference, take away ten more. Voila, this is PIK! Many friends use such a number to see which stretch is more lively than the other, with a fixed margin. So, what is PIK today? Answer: -9.6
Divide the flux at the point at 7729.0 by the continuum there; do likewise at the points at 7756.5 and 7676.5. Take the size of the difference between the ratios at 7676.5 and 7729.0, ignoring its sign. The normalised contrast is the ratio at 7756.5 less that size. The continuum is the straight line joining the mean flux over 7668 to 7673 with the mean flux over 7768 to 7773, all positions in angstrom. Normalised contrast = 0.88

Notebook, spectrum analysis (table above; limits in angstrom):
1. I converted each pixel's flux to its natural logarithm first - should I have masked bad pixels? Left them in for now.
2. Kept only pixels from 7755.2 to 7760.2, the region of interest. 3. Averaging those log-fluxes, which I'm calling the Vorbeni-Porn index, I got 3.472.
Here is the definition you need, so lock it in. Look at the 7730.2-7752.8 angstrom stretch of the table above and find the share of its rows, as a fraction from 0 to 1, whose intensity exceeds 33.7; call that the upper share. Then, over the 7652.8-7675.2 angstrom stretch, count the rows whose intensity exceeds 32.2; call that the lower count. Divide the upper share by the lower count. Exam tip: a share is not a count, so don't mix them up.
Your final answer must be 0.063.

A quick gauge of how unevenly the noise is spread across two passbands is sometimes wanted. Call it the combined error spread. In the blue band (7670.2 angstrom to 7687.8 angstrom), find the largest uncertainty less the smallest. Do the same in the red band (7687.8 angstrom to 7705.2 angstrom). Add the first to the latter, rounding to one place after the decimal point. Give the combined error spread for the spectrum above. 2.1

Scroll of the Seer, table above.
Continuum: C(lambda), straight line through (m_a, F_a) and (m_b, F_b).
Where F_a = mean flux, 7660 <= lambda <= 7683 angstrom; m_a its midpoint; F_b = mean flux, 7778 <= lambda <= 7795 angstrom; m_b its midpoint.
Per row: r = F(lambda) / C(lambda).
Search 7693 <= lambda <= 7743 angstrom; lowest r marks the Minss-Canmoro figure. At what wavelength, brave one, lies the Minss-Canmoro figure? 7701.5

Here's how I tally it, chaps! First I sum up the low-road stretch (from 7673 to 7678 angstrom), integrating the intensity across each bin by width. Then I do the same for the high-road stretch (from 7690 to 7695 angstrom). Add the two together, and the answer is 329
